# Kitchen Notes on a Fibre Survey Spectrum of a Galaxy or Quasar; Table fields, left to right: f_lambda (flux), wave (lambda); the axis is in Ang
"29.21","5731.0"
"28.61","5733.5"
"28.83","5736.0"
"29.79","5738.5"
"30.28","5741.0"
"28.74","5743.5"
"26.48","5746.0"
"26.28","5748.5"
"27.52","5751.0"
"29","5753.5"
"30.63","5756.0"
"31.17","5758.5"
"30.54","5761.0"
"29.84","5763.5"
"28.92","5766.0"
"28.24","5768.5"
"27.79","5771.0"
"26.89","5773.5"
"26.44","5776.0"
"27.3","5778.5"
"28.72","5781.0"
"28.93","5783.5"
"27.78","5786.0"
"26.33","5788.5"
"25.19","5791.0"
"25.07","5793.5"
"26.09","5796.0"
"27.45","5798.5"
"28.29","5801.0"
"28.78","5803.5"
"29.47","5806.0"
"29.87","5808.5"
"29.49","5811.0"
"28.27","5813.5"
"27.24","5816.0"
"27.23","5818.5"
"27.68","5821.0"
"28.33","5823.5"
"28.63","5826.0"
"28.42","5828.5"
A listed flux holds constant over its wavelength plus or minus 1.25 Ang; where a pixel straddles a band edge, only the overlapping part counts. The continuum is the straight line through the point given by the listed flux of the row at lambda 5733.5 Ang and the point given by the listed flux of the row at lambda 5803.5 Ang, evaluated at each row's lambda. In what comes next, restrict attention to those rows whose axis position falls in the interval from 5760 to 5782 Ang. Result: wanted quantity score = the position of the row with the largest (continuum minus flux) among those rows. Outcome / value 5776.0 Ang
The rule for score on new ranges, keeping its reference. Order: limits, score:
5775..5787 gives 5776.0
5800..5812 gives 5801.0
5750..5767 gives 5751.0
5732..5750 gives 5748.5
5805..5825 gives 5818.5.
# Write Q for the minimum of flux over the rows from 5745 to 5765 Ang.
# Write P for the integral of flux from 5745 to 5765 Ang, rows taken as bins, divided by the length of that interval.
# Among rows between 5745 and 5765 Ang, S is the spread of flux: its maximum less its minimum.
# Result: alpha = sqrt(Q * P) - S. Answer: 22.7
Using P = 29.0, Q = 26.28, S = 4.9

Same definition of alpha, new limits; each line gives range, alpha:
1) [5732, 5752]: 23.3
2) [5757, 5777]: 22.9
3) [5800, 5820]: 25.3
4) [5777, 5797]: 22.1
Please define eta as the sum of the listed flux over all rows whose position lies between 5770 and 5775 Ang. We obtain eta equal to 54.7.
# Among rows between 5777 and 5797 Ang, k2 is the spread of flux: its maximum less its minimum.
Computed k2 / 3.9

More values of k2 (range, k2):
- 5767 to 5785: 2.5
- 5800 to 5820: 2.6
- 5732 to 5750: 4.0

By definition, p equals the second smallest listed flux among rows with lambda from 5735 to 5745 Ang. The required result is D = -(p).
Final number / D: -28.8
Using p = 28.83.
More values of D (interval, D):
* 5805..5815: -29.5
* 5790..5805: -25.2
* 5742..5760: -26.5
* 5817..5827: -27.7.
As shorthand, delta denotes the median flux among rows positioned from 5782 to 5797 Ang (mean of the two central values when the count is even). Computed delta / 26.2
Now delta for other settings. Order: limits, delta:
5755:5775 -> 29.4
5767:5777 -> 27.3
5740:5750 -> 27.6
